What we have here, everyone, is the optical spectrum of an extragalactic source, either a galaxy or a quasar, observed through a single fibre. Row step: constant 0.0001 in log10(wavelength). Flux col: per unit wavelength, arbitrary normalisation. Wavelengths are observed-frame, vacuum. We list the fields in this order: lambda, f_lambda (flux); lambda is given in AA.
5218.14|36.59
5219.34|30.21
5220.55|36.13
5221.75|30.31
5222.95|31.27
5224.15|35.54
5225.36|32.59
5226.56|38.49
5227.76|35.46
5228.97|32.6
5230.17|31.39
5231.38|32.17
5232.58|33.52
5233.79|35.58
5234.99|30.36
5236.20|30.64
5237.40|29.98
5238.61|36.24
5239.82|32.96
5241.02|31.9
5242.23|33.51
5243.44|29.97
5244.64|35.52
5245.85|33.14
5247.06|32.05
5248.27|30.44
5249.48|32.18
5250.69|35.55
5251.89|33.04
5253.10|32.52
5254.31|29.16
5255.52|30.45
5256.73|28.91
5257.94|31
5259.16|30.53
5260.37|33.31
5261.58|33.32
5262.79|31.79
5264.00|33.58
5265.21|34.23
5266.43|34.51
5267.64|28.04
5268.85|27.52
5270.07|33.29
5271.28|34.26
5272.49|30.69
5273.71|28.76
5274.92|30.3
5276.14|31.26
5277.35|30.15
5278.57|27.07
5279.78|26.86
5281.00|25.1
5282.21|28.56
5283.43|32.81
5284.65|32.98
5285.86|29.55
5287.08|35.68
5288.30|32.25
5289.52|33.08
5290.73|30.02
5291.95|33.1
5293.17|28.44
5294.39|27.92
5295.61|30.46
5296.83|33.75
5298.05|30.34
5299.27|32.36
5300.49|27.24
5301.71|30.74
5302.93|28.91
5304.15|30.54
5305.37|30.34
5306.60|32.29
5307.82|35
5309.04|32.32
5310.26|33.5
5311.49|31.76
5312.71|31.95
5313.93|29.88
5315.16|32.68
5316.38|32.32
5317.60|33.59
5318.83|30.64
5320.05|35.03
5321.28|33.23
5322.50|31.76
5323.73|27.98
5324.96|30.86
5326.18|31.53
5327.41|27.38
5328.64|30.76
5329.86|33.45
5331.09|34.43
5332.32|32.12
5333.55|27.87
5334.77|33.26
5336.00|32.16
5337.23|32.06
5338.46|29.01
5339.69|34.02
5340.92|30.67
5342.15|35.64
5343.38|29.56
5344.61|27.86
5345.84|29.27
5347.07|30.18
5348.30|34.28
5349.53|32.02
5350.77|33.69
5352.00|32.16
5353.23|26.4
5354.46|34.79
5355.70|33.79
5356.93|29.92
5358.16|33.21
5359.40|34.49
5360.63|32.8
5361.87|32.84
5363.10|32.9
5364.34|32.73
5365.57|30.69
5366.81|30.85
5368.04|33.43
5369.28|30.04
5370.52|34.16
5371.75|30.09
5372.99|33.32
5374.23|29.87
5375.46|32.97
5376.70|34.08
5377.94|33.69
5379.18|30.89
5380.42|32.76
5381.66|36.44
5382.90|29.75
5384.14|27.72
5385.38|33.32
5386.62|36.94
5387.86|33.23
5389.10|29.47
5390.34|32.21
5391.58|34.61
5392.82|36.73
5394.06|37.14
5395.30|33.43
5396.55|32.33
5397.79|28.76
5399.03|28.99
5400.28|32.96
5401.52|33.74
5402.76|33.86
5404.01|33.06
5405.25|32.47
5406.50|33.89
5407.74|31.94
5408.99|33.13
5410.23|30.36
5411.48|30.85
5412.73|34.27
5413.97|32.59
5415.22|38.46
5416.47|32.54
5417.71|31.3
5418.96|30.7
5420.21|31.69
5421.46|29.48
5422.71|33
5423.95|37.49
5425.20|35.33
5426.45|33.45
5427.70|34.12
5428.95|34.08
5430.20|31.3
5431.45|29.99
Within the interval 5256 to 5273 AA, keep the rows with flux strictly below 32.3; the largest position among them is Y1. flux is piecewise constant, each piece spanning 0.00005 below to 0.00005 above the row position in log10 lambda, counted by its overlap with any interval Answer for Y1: 5272.49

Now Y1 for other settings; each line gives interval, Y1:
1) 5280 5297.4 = 5295.61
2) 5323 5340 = 5338.46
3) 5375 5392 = 5390.34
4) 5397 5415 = 5411.48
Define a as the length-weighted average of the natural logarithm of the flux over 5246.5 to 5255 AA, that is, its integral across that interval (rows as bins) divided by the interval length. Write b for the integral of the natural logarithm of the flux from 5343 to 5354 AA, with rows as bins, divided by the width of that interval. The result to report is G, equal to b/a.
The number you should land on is 0.99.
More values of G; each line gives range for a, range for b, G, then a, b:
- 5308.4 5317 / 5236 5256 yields 1.00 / 3.47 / 3.48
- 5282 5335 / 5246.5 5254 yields 1.01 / 3.45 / 3.48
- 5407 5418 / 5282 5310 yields 0.99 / 3.49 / 3.44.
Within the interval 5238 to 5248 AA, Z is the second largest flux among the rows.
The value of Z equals 35.52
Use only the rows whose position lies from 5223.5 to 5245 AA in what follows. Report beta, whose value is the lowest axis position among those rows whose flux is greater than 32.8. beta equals 5224.15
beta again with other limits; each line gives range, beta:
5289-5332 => 5289.52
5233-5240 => 5233.79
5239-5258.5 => 5239.82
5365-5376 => 5368.04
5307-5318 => 5307.82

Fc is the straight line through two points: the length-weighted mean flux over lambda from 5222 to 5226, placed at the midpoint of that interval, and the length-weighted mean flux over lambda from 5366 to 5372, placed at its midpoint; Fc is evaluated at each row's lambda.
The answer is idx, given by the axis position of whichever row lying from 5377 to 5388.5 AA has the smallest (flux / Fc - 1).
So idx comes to 5384.14 AA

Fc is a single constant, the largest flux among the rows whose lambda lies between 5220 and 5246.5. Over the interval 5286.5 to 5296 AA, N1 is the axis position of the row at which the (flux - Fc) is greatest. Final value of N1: 5287.08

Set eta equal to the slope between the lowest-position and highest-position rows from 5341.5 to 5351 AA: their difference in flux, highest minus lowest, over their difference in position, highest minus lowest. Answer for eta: -0.2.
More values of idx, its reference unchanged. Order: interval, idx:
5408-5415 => 5410.23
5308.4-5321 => 5313.93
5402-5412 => 5410.23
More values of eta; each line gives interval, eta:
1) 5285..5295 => -0.2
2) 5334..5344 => -0.4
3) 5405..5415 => 0.0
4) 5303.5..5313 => 0.2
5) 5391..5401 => -0.2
